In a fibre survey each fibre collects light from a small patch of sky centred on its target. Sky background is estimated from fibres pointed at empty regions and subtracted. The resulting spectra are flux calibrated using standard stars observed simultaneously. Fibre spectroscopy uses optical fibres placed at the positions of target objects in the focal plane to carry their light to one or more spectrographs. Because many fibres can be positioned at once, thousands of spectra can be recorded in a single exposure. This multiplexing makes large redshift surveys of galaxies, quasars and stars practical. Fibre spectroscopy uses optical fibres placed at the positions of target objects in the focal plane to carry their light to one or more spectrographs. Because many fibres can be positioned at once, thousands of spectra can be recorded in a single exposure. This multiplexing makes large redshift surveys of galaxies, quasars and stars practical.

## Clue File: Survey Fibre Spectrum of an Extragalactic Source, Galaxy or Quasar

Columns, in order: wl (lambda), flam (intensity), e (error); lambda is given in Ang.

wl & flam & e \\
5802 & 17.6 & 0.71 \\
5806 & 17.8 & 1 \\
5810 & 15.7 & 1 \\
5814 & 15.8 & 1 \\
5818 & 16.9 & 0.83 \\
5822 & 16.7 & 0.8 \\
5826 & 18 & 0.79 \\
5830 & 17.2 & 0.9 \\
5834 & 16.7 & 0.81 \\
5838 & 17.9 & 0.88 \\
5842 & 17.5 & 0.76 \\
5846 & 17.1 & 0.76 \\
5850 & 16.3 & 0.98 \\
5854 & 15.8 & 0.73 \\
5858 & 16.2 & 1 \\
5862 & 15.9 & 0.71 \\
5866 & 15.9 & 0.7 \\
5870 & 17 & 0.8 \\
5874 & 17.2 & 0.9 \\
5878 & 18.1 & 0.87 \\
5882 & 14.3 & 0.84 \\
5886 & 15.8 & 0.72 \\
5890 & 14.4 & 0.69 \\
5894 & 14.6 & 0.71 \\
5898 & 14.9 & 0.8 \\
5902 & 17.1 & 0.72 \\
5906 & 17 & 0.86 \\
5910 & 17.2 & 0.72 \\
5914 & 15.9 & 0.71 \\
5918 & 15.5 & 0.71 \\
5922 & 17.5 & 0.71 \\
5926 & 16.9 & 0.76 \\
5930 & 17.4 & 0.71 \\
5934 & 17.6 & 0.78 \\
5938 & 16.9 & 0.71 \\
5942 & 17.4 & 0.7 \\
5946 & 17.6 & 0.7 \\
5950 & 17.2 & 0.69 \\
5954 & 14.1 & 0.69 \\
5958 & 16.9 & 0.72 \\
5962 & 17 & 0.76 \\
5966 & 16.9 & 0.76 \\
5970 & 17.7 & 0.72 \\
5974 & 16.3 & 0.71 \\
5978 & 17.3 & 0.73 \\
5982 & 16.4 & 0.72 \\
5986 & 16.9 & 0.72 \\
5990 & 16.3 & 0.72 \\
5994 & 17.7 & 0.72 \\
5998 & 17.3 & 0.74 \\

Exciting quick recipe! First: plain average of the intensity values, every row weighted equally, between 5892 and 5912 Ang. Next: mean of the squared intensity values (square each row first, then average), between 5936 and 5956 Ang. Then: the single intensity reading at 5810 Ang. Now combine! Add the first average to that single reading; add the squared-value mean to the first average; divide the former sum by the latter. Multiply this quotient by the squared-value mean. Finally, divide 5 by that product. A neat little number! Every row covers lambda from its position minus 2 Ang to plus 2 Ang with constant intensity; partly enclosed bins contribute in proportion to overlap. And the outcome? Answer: 0.166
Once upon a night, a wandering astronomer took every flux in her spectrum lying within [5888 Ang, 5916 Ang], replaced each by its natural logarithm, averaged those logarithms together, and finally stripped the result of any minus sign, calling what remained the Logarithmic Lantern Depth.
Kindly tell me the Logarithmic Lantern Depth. 2.76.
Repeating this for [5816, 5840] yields 2.85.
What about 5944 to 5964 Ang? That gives 2.80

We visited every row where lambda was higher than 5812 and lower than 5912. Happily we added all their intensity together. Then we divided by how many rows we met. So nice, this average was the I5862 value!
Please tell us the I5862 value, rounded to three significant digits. 16.5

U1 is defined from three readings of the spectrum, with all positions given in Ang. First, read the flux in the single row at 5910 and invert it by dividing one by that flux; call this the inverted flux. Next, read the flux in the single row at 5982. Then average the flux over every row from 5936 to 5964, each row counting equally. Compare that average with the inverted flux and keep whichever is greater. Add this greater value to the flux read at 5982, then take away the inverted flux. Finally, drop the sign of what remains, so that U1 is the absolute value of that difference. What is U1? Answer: 33.1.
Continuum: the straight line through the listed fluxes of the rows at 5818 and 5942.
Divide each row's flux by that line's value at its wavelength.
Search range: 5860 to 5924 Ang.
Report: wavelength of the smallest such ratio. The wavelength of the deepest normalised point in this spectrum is 5882 Ang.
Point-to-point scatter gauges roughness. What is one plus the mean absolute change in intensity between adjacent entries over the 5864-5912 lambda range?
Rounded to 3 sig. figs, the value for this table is 2.08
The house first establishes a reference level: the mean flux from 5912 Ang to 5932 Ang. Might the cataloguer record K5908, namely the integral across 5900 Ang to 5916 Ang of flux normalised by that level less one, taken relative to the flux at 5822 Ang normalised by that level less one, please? 43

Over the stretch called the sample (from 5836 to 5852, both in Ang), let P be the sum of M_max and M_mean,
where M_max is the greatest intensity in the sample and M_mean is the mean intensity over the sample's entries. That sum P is 35.1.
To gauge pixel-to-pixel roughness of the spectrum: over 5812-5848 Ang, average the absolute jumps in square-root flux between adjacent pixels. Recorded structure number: 0.089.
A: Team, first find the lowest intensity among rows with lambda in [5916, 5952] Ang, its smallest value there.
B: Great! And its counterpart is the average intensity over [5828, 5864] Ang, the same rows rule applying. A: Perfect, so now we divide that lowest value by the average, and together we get 0.93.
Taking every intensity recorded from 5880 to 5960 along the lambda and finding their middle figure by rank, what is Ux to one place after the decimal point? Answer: 16.9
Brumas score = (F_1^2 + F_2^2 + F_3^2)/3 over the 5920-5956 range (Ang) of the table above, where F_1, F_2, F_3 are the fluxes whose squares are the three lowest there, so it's 257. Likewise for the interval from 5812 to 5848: 269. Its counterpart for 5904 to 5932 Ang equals 260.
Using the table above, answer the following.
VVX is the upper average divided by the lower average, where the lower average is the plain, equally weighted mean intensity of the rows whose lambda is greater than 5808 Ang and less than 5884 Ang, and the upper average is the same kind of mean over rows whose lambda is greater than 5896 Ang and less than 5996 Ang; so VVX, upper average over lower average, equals 1.01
